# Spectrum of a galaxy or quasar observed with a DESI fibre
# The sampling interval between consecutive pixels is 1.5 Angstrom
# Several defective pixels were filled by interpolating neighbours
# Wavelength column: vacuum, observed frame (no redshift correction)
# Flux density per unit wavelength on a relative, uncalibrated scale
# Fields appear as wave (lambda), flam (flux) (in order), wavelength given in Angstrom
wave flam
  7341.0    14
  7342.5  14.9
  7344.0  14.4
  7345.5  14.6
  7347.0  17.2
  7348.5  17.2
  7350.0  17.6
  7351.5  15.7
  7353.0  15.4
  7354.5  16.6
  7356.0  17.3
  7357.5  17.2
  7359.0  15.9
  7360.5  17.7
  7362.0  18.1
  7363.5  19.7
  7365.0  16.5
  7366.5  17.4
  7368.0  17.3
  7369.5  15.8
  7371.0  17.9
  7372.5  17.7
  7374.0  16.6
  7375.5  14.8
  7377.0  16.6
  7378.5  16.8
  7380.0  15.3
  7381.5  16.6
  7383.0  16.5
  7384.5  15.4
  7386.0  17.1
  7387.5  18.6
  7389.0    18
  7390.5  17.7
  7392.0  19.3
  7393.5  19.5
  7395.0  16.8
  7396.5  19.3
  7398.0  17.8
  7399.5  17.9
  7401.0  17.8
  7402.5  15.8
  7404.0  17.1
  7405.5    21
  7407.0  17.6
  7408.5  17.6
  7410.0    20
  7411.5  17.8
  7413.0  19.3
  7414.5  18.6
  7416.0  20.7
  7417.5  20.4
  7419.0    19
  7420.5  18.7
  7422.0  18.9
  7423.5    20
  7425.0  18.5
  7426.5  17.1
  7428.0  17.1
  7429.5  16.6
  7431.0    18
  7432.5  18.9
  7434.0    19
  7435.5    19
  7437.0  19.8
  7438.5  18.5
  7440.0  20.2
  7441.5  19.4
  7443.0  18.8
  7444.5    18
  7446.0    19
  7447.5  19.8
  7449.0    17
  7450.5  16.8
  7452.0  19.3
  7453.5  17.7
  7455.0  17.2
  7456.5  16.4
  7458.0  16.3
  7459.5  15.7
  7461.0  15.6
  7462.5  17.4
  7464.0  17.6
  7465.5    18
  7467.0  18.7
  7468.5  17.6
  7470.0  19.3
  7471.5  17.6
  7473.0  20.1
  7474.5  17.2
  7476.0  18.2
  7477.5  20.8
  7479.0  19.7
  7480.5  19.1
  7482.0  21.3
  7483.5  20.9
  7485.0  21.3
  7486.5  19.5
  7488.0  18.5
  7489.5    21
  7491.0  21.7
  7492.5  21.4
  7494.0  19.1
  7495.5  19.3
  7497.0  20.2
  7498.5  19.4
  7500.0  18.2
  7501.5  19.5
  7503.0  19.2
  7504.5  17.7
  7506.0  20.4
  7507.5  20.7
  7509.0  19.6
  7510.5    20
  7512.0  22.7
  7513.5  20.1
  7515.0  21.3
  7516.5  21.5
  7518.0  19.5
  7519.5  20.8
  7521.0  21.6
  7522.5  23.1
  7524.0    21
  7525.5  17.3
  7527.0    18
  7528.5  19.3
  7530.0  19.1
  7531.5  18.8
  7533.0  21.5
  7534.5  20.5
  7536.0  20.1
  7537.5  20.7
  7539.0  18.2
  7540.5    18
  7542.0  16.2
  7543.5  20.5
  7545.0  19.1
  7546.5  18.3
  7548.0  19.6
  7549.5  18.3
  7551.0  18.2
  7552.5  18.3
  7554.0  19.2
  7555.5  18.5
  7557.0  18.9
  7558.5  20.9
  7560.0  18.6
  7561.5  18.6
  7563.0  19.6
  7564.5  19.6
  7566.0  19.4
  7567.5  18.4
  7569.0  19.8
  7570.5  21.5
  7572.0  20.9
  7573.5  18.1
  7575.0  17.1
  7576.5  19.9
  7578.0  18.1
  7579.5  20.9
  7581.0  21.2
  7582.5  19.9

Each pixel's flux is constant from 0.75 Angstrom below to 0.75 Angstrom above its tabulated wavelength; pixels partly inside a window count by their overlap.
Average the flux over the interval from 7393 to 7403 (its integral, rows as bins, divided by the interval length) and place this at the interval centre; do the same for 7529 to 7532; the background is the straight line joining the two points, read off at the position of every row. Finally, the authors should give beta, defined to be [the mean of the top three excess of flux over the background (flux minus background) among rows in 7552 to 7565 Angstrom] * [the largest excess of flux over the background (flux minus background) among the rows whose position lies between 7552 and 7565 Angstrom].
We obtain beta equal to 1.3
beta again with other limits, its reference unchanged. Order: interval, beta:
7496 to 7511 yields 3.2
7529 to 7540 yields 4.6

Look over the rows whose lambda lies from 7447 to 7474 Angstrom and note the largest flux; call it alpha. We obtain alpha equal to 20.1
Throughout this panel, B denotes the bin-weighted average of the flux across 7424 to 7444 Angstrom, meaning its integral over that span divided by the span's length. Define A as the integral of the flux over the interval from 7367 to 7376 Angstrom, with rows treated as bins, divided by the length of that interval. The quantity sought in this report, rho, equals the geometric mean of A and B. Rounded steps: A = 16.8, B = 18.5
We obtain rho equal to 17.6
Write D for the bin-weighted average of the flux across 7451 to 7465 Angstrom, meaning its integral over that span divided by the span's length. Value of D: 17.0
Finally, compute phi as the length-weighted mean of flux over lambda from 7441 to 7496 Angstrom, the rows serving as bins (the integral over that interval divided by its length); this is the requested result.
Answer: 18.7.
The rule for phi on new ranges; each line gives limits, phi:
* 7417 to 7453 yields 18.6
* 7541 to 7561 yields 18.8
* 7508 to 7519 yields 20.7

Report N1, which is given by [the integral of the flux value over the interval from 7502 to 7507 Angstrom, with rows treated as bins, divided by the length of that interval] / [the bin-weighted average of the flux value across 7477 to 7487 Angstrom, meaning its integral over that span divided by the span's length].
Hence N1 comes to 0.94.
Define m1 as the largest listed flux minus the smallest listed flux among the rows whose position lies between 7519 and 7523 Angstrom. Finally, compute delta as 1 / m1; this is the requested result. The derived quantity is 0.43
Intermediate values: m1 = 2.3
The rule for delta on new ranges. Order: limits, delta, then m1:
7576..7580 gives 0.36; 2.8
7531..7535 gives 0.37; 2.7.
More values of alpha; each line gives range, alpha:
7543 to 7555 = 20.5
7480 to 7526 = 23.1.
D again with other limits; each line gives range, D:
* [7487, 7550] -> 19.8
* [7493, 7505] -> 19.2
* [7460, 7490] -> 18.9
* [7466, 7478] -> 18.6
